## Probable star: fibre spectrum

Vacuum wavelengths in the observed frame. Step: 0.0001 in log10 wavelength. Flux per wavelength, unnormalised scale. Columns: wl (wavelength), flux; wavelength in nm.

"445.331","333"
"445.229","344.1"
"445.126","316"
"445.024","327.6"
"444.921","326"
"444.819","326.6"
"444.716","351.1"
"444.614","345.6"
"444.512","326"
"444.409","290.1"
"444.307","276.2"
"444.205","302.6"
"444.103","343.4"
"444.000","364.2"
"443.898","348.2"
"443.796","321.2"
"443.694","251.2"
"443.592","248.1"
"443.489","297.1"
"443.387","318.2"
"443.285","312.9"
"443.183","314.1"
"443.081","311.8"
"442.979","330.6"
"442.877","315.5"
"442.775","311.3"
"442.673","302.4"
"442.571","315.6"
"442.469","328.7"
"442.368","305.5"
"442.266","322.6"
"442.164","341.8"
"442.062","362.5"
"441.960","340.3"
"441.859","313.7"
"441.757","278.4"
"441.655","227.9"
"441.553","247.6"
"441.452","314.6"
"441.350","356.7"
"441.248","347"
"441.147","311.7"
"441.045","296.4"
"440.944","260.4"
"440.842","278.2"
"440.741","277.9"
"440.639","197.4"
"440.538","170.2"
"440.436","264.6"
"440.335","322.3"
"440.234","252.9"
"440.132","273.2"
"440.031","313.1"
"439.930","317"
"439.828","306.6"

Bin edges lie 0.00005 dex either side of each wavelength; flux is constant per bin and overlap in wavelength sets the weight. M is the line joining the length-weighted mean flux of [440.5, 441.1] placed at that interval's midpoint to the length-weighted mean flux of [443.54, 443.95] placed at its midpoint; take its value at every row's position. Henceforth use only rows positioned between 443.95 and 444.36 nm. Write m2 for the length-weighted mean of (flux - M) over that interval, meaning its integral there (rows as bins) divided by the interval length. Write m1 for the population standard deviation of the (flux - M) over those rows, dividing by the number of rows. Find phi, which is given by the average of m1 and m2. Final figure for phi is 29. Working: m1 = 36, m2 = 23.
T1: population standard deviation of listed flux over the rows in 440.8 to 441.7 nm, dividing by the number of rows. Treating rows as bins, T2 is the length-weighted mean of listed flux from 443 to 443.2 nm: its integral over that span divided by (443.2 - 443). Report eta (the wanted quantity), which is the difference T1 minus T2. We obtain -274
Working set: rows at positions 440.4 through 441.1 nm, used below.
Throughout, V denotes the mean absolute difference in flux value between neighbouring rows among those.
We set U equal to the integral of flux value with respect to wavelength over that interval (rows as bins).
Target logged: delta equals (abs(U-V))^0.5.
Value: 11.5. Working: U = 174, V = 43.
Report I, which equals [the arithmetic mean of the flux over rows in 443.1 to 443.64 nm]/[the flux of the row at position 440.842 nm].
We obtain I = 1.07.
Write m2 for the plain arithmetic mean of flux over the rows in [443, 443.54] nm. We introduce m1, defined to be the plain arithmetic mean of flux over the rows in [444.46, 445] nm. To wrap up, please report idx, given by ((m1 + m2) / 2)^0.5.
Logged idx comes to 18.0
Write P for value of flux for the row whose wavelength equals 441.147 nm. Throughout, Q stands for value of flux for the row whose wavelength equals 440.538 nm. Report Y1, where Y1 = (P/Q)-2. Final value -0.17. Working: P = 311.7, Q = 170.2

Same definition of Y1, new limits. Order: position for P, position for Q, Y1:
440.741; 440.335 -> -1.14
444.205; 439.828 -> -1.01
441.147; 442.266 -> -1.03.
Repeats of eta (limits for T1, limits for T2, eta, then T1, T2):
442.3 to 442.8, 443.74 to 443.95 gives -325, 9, 334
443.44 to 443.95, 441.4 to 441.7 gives -225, 39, 264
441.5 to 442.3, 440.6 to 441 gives -211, 45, 256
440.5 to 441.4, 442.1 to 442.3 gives -276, 59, 334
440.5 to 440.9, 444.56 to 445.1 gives -287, 48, 335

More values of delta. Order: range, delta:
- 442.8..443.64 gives 15.5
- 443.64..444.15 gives 11.5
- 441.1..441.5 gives 10.2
